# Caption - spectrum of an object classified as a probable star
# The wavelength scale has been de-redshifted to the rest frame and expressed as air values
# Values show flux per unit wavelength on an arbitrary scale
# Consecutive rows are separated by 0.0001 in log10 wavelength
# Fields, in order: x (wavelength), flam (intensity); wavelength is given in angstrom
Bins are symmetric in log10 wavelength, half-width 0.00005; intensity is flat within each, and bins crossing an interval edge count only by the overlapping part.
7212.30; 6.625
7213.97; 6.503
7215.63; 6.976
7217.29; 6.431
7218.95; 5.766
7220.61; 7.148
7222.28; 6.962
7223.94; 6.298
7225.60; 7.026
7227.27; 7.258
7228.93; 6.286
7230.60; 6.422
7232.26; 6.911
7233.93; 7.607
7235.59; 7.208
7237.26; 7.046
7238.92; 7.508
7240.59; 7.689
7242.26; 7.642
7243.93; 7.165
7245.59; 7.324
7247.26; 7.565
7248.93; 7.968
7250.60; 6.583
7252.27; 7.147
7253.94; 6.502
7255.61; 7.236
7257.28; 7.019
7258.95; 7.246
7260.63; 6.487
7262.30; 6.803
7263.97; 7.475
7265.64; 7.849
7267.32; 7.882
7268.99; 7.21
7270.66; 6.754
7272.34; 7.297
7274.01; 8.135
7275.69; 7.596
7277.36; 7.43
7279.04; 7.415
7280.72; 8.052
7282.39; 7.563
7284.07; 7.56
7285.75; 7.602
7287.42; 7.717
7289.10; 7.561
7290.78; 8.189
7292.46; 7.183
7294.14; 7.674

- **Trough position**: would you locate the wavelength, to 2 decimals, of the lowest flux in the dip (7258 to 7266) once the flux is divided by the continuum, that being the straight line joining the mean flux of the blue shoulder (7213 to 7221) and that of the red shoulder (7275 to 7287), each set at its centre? 7260.63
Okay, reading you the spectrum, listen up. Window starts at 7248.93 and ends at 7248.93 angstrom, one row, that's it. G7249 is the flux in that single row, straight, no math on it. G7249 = 7.968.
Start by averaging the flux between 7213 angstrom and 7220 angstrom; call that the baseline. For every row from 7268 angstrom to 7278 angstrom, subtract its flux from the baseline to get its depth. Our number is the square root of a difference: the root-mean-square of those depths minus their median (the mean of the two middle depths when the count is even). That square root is 1.4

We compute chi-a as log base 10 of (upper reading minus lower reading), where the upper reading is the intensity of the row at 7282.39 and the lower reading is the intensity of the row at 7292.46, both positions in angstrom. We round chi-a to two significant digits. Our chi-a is -0.42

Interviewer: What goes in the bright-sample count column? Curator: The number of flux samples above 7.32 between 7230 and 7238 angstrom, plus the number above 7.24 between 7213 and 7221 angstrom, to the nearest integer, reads 1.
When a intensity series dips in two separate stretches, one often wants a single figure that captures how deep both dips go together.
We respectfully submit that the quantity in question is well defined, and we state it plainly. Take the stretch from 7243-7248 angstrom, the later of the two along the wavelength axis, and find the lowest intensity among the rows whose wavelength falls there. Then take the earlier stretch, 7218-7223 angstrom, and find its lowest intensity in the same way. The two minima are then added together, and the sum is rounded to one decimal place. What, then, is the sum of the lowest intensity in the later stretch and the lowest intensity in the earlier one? 12.9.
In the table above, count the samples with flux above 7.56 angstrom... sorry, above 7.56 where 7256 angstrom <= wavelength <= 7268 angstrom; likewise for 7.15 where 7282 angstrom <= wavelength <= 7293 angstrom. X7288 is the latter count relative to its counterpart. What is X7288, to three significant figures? 3.50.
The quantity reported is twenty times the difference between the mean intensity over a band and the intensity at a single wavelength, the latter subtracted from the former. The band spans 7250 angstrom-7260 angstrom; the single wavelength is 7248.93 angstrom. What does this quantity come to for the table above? -20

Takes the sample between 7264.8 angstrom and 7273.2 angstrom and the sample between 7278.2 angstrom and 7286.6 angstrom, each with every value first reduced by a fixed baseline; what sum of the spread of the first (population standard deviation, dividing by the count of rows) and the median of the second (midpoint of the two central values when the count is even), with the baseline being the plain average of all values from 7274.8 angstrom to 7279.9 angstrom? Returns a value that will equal 0.51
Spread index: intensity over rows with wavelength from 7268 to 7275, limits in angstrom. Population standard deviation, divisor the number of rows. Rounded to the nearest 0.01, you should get 0.50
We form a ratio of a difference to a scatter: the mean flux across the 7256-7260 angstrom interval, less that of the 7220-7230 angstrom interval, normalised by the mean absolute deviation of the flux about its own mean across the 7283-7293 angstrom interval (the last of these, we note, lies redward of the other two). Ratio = 1.4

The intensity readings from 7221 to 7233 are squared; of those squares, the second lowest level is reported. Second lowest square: 39.7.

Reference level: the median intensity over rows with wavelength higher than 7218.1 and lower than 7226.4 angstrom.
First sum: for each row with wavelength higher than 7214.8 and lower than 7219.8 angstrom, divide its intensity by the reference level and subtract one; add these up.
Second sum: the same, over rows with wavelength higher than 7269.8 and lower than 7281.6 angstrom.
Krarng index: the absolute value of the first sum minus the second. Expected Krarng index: 0.81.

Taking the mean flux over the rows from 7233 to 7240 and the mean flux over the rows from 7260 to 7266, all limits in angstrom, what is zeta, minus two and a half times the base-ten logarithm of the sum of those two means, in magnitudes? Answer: -2.90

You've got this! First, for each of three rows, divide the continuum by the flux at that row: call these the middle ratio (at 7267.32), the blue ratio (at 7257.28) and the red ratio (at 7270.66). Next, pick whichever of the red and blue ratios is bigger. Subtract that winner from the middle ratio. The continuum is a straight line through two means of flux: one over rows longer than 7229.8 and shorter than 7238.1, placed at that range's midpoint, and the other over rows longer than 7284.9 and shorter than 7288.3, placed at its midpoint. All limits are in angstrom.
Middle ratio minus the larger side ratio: -0.16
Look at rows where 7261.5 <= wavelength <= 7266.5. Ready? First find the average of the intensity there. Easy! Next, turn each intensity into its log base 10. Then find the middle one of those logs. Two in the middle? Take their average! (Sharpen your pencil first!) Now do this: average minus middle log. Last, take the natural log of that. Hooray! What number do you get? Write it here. 1.87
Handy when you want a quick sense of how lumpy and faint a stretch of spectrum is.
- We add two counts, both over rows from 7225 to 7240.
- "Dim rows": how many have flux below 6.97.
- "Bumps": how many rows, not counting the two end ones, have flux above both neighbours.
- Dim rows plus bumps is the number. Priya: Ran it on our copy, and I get 5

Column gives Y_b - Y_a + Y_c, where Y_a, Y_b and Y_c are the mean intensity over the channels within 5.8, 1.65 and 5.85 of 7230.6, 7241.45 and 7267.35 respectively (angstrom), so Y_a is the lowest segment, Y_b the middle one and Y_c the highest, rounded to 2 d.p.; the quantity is 8.03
